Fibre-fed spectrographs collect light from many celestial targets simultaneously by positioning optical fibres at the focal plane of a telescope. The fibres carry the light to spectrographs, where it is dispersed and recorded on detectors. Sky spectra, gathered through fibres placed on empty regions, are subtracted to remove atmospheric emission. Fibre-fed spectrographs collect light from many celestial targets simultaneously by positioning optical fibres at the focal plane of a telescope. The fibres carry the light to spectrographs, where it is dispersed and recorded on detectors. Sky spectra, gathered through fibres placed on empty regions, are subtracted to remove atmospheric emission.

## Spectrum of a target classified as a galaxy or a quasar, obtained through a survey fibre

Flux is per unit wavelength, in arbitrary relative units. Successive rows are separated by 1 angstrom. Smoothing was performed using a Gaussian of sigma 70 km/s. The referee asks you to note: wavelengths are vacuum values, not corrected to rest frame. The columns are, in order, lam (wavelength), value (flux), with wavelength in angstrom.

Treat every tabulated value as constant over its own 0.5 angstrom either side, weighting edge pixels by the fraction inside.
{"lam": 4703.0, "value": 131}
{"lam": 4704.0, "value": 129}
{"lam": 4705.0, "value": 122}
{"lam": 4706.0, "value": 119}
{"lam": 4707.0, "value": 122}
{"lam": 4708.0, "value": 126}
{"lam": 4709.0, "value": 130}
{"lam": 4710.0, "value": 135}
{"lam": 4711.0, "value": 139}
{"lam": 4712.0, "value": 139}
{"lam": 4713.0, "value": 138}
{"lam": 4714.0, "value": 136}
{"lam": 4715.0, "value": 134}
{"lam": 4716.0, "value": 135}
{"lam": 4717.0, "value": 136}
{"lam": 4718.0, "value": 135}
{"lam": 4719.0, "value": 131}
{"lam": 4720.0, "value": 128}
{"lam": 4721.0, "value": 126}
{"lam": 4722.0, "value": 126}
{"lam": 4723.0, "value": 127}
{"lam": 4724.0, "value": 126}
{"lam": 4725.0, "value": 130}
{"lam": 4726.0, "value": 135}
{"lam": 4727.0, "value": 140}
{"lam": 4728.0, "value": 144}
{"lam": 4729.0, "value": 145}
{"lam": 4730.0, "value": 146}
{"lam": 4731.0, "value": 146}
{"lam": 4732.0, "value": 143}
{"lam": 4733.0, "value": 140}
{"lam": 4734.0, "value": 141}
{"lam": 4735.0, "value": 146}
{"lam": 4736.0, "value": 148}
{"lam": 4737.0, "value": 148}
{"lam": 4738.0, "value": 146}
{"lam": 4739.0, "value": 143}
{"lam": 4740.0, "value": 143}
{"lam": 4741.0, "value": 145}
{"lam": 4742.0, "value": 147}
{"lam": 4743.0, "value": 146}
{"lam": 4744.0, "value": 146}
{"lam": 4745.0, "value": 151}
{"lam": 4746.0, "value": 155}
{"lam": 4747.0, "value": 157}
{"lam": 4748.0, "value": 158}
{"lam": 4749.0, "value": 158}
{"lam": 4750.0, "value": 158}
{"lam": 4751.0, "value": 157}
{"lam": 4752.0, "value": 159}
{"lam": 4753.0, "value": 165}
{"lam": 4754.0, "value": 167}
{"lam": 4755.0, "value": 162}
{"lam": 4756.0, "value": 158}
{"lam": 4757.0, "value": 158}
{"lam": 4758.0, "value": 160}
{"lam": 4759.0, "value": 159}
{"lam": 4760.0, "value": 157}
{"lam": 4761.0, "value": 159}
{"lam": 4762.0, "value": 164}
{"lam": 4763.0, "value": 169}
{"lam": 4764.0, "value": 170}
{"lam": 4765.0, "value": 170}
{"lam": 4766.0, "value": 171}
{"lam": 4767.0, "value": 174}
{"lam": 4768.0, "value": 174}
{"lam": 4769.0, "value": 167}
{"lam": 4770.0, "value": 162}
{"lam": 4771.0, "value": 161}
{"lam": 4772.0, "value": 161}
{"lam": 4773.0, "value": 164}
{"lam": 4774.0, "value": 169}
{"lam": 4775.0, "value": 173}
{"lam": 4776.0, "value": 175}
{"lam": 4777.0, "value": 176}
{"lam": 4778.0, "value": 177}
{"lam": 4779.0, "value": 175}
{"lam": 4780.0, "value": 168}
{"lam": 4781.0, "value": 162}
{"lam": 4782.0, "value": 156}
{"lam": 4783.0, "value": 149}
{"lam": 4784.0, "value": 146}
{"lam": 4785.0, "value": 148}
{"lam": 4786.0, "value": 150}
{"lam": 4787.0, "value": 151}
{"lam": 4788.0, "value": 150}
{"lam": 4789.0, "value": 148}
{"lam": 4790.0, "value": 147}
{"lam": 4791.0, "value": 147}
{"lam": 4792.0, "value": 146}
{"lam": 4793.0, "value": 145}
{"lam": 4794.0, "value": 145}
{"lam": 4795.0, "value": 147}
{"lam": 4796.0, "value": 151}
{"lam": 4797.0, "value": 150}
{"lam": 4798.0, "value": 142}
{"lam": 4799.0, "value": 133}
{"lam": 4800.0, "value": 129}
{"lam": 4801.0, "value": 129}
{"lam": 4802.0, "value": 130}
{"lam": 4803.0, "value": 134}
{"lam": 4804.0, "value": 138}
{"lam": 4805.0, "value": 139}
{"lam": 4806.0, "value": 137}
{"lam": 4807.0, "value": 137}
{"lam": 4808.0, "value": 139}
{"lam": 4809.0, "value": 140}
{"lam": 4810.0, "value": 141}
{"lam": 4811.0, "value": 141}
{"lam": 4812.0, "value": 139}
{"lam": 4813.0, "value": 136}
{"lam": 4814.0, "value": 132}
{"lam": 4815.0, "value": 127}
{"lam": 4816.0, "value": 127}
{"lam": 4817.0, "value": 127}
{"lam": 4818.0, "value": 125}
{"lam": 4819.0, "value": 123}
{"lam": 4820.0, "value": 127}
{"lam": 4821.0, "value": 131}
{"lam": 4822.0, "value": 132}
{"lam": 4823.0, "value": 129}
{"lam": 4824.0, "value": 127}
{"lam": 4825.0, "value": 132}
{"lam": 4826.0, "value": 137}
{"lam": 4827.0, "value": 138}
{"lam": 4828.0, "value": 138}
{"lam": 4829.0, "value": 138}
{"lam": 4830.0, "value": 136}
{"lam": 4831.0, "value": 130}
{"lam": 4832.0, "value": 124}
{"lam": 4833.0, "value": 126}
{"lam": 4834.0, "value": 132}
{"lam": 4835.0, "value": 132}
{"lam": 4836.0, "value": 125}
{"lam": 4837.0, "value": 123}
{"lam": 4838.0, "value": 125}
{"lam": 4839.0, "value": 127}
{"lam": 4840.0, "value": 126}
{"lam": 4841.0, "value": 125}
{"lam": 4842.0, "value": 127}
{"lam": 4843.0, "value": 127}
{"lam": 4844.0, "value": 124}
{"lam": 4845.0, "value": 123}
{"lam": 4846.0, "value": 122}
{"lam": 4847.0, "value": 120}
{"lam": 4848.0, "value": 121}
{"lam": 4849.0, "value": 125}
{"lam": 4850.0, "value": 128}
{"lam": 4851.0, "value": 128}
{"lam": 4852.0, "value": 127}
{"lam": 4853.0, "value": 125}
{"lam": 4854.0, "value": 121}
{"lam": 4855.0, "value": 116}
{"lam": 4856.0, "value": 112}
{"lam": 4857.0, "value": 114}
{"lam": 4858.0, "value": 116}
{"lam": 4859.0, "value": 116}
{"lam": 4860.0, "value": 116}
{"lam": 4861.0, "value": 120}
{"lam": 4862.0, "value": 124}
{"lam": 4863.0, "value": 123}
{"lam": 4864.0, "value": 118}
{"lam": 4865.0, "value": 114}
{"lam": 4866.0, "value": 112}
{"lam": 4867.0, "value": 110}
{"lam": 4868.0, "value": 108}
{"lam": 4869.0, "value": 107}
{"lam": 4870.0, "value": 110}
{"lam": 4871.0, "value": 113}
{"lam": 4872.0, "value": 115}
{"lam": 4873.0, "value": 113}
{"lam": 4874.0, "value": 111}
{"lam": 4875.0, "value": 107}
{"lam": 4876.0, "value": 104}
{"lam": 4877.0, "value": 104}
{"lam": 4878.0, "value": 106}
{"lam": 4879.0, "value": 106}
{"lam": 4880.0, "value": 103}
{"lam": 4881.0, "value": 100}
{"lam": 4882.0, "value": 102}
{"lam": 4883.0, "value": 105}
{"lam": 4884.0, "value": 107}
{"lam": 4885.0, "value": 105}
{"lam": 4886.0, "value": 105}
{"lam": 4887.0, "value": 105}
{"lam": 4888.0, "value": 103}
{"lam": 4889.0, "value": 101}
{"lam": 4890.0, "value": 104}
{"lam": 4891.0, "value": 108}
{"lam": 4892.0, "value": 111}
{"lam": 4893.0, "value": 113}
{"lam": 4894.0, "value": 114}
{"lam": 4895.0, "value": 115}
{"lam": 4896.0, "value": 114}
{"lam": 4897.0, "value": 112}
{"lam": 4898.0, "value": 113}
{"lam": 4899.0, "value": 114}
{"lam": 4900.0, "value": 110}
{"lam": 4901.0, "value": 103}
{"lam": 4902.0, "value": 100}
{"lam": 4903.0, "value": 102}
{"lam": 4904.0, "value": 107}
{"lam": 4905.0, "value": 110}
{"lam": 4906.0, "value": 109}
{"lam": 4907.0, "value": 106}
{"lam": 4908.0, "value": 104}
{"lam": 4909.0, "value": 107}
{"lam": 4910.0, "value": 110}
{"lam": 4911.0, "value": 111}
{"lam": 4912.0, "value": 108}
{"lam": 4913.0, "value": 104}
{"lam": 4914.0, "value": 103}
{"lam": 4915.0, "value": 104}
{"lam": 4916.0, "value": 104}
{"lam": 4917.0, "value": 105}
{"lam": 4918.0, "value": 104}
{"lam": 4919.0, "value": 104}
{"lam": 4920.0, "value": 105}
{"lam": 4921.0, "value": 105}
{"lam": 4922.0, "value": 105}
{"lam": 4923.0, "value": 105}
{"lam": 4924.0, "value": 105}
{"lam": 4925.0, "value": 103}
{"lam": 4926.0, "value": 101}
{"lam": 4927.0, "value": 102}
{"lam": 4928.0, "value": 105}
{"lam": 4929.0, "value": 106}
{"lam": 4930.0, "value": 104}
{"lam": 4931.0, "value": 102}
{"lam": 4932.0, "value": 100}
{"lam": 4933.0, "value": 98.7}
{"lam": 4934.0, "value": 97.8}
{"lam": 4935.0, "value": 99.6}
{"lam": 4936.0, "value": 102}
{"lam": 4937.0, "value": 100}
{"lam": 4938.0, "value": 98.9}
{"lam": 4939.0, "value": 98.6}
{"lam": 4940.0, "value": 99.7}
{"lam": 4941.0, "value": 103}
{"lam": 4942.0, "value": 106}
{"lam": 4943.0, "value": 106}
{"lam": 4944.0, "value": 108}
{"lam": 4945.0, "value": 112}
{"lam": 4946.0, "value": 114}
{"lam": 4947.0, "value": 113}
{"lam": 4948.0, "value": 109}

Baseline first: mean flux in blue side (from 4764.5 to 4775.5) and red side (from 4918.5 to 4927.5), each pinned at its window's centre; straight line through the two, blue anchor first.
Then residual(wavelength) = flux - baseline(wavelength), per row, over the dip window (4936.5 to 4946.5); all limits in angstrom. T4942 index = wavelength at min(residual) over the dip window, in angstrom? 4938.0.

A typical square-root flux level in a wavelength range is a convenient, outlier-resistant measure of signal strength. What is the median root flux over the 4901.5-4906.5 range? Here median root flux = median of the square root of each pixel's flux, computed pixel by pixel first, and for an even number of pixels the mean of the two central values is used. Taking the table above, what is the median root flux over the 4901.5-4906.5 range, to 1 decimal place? 10.3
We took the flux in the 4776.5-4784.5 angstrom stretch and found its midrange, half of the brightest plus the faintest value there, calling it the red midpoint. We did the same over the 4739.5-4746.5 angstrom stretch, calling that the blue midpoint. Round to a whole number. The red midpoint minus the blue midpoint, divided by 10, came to 1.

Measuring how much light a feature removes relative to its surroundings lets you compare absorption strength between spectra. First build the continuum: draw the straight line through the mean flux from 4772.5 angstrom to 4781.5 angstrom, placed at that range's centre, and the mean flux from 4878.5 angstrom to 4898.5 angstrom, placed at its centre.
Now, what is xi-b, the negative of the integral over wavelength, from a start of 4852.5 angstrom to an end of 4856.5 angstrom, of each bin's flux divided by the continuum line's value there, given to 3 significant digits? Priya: -3.74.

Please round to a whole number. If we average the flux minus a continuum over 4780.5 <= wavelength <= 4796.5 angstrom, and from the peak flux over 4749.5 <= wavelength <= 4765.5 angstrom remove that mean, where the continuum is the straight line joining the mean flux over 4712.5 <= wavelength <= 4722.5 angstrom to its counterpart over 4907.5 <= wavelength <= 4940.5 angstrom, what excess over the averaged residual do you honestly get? 143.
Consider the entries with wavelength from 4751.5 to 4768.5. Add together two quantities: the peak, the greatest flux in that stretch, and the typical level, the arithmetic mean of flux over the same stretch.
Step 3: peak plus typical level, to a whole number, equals 338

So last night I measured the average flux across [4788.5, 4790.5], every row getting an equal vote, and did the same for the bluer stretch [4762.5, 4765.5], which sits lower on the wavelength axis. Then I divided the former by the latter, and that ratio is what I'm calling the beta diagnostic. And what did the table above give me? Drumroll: 0.87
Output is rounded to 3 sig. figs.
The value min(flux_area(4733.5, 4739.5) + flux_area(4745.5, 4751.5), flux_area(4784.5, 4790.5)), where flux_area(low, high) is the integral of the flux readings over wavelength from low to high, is 894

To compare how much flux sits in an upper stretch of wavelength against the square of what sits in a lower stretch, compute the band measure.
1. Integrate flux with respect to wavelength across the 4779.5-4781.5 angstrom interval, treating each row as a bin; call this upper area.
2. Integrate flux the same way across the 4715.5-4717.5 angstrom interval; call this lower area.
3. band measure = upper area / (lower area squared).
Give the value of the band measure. 0.0045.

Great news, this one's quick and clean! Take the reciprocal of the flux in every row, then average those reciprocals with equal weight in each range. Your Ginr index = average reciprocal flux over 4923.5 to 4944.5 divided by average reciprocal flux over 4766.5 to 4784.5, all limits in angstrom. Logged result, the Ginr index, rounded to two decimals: 1.62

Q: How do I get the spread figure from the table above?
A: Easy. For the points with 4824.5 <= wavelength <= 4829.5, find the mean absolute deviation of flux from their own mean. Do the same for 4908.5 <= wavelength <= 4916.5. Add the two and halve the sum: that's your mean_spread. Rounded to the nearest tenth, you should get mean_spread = 2.2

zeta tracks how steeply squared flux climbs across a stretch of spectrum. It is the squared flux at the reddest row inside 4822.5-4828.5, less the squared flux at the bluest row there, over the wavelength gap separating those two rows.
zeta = 481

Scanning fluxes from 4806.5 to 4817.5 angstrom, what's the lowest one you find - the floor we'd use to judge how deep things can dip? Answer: 127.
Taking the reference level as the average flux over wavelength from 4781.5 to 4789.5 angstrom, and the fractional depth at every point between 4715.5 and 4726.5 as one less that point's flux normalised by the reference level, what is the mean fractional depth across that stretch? 0.13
